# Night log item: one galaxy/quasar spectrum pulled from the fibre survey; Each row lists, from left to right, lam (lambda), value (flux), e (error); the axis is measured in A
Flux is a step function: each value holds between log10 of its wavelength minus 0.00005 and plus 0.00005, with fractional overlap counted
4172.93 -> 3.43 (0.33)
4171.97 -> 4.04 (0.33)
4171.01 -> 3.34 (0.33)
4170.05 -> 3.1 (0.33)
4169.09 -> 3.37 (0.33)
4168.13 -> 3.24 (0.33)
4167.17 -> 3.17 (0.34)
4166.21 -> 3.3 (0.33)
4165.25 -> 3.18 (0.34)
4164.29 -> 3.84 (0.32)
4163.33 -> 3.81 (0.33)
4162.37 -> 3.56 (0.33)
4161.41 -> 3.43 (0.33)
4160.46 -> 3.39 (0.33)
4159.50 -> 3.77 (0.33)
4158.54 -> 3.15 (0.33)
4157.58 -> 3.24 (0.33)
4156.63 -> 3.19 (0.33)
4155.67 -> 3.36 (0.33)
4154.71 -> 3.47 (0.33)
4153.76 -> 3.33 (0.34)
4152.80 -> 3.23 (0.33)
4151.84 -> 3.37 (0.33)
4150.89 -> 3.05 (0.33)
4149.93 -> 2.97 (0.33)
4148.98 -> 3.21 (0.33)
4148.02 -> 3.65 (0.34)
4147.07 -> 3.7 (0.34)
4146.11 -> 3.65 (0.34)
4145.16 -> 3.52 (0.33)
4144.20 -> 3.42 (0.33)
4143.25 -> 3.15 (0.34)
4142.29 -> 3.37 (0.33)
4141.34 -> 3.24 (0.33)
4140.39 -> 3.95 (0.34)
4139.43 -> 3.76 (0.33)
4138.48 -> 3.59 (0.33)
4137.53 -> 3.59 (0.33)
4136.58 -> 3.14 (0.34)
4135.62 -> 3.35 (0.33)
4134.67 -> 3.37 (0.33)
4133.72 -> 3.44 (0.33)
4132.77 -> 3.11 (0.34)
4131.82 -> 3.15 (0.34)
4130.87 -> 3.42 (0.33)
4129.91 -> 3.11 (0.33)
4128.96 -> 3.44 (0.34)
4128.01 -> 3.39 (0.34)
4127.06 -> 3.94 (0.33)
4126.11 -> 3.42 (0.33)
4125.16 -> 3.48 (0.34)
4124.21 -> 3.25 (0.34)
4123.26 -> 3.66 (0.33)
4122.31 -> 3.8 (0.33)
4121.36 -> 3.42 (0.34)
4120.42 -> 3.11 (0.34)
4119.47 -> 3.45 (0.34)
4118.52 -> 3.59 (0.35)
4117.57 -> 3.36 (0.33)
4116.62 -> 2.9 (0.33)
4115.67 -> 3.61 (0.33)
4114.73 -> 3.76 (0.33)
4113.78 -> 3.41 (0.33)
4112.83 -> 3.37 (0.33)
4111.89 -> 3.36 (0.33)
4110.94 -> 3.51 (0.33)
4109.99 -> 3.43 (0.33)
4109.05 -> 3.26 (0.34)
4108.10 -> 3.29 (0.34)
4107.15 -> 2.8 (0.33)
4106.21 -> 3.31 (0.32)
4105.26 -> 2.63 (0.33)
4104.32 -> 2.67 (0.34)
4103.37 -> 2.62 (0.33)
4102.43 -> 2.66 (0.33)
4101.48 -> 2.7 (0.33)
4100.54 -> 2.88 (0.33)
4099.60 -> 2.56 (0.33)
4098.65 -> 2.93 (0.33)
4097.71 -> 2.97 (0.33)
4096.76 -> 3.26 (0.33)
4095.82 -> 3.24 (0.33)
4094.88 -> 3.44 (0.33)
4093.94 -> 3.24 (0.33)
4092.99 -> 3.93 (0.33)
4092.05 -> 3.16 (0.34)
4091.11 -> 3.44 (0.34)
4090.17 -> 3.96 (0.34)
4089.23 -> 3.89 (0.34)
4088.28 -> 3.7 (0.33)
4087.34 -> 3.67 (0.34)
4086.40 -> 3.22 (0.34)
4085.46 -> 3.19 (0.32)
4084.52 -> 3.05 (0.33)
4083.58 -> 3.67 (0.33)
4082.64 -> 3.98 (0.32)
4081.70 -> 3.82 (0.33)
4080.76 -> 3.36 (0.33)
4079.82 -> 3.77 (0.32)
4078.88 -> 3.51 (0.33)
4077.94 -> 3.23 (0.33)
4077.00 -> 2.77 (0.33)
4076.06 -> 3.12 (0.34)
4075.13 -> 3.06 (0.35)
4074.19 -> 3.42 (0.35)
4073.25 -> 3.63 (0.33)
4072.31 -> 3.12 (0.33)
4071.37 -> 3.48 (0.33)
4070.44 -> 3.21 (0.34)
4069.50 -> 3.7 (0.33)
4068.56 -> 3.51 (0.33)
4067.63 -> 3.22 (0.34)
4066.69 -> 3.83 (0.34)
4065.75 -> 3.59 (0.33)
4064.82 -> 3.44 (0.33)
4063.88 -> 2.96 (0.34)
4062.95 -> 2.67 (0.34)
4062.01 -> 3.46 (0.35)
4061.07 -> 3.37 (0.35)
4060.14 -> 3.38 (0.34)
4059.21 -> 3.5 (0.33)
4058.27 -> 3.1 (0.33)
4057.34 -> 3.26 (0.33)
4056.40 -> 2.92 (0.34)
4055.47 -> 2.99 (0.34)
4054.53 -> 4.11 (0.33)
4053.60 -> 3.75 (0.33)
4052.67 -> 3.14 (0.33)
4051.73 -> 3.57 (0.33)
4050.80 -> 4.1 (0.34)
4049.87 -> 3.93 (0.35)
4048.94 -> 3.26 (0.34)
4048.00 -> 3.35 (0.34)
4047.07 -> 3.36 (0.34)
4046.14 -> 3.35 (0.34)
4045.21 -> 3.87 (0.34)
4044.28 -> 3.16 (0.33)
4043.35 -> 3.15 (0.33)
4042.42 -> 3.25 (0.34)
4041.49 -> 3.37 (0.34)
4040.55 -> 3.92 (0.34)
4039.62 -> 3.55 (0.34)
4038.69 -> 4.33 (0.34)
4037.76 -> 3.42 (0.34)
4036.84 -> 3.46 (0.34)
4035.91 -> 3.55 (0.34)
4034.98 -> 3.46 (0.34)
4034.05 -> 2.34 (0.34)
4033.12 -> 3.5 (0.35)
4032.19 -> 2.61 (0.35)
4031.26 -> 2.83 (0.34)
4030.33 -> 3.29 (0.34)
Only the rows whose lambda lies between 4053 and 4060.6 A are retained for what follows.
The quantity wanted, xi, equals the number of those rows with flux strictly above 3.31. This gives 4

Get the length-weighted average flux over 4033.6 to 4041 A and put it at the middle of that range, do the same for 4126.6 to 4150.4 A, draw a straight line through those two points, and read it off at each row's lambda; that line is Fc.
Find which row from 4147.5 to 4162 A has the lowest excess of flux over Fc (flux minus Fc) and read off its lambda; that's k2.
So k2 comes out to 4149.93 A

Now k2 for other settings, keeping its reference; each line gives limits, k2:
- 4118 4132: 4120.42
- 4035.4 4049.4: 4043.35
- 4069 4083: 4077.00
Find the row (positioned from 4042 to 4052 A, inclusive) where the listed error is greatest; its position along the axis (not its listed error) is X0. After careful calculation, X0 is 4049.87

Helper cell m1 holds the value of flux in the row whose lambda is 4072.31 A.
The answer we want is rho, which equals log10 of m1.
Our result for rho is 0.494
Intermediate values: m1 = 3.12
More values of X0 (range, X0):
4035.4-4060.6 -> 4049.87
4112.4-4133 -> 4118.52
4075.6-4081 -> 4076.06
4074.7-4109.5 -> 4075.13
